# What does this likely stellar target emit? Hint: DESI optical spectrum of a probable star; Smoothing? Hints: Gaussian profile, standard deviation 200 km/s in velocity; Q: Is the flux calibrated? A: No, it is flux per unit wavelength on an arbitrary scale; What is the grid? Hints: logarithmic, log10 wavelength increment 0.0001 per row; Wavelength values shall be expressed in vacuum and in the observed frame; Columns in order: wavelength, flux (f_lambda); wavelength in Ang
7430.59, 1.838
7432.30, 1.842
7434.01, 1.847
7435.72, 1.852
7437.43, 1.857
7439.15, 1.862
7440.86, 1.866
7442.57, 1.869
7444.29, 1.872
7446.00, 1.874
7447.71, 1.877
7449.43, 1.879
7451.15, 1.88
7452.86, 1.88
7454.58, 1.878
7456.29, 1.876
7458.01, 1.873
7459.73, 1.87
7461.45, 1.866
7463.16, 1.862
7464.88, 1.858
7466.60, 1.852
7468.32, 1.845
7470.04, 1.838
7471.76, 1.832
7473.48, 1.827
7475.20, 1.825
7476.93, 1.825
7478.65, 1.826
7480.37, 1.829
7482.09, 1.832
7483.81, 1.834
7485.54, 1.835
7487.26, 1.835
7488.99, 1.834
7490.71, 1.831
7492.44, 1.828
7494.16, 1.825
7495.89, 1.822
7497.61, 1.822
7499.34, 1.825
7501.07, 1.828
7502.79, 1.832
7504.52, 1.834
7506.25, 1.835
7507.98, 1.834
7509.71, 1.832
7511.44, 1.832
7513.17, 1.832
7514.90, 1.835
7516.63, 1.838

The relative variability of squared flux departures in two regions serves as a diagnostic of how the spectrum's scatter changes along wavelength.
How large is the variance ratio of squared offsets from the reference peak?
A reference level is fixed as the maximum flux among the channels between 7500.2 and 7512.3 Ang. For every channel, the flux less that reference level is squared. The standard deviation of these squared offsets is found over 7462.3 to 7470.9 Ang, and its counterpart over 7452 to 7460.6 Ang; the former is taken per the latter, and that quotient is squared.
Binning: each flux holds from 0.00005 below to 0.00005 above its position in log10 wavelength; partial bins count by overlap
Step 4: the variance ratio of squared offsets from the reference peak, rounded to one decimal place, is 0.9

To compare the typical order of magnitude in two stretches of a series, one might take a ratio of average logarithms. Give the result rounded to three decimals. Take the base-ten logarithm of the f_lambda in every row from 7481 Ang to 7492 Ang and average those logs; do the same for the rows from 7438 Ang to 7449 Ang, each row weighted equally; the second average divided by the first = 1.033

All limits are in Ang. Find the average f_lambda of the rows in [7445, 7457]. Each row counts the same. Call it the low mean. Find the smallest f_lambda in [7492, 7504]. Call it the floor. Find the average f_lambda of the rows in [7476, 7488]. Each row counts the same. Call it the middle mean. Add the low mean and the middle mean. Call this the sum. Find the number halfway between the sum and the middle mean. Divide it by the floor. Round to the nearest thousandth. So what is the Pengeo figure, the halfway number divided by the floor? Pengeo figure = 1.520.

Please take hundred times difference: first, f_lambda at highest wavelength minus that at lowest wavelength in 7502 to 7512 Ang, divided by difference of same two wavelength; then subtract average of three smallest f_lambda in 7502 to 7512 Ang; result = -183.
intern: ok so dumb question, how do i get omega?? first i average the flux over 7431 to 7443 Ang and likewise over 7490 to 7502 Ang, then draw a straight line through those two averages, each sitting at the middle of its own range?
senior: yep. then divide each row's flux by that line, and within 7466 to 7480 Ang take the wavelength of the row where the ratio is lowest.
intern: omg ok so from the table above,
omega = 7475.20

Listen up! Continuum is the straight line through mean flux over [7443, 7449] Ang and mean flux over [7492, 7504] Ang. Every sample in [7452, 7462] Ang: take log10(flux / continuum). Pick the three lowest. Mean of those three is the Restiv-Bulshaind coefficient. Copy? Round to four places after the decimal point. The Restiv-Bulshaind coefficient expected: 0.0019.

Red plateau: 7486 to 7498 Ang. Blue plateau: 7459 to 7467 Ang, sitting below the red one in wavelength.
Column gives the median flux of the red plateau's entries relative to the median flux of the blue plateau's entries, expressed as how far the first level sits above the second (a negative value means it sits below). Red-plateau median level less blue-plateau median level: -0.034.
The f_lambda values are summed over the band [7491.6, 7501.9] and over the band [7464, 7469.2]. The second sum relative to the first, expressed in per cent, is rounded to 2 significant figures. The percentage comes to 51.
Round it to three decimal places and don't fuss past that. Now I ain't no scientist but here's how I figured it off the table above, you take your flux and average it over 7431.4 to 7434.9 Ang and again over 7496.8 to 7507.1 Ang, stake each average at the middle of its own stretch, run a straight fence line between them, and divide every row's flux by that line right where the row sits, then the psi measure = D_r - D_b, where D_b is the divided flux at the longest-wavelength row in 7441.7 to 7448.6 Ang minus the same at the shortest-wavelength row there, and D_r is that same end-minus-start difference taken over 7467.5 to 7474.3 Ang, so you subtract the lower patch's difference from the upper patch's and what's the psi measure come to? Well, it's -0.014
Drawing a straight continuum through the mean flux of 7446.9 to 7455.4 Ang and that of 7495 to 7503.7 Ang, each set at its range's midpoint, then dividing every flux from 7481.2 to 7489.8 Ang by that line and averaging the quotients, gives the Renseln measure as 0.996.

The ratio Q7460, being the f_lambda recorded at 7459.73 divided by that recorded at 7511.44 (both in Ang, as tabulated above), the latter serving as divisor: 1.021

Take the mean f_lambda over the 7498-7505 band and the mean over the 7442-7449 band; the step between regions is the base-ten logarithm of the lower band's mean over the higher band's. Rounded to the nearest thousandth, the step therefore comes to 0.010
